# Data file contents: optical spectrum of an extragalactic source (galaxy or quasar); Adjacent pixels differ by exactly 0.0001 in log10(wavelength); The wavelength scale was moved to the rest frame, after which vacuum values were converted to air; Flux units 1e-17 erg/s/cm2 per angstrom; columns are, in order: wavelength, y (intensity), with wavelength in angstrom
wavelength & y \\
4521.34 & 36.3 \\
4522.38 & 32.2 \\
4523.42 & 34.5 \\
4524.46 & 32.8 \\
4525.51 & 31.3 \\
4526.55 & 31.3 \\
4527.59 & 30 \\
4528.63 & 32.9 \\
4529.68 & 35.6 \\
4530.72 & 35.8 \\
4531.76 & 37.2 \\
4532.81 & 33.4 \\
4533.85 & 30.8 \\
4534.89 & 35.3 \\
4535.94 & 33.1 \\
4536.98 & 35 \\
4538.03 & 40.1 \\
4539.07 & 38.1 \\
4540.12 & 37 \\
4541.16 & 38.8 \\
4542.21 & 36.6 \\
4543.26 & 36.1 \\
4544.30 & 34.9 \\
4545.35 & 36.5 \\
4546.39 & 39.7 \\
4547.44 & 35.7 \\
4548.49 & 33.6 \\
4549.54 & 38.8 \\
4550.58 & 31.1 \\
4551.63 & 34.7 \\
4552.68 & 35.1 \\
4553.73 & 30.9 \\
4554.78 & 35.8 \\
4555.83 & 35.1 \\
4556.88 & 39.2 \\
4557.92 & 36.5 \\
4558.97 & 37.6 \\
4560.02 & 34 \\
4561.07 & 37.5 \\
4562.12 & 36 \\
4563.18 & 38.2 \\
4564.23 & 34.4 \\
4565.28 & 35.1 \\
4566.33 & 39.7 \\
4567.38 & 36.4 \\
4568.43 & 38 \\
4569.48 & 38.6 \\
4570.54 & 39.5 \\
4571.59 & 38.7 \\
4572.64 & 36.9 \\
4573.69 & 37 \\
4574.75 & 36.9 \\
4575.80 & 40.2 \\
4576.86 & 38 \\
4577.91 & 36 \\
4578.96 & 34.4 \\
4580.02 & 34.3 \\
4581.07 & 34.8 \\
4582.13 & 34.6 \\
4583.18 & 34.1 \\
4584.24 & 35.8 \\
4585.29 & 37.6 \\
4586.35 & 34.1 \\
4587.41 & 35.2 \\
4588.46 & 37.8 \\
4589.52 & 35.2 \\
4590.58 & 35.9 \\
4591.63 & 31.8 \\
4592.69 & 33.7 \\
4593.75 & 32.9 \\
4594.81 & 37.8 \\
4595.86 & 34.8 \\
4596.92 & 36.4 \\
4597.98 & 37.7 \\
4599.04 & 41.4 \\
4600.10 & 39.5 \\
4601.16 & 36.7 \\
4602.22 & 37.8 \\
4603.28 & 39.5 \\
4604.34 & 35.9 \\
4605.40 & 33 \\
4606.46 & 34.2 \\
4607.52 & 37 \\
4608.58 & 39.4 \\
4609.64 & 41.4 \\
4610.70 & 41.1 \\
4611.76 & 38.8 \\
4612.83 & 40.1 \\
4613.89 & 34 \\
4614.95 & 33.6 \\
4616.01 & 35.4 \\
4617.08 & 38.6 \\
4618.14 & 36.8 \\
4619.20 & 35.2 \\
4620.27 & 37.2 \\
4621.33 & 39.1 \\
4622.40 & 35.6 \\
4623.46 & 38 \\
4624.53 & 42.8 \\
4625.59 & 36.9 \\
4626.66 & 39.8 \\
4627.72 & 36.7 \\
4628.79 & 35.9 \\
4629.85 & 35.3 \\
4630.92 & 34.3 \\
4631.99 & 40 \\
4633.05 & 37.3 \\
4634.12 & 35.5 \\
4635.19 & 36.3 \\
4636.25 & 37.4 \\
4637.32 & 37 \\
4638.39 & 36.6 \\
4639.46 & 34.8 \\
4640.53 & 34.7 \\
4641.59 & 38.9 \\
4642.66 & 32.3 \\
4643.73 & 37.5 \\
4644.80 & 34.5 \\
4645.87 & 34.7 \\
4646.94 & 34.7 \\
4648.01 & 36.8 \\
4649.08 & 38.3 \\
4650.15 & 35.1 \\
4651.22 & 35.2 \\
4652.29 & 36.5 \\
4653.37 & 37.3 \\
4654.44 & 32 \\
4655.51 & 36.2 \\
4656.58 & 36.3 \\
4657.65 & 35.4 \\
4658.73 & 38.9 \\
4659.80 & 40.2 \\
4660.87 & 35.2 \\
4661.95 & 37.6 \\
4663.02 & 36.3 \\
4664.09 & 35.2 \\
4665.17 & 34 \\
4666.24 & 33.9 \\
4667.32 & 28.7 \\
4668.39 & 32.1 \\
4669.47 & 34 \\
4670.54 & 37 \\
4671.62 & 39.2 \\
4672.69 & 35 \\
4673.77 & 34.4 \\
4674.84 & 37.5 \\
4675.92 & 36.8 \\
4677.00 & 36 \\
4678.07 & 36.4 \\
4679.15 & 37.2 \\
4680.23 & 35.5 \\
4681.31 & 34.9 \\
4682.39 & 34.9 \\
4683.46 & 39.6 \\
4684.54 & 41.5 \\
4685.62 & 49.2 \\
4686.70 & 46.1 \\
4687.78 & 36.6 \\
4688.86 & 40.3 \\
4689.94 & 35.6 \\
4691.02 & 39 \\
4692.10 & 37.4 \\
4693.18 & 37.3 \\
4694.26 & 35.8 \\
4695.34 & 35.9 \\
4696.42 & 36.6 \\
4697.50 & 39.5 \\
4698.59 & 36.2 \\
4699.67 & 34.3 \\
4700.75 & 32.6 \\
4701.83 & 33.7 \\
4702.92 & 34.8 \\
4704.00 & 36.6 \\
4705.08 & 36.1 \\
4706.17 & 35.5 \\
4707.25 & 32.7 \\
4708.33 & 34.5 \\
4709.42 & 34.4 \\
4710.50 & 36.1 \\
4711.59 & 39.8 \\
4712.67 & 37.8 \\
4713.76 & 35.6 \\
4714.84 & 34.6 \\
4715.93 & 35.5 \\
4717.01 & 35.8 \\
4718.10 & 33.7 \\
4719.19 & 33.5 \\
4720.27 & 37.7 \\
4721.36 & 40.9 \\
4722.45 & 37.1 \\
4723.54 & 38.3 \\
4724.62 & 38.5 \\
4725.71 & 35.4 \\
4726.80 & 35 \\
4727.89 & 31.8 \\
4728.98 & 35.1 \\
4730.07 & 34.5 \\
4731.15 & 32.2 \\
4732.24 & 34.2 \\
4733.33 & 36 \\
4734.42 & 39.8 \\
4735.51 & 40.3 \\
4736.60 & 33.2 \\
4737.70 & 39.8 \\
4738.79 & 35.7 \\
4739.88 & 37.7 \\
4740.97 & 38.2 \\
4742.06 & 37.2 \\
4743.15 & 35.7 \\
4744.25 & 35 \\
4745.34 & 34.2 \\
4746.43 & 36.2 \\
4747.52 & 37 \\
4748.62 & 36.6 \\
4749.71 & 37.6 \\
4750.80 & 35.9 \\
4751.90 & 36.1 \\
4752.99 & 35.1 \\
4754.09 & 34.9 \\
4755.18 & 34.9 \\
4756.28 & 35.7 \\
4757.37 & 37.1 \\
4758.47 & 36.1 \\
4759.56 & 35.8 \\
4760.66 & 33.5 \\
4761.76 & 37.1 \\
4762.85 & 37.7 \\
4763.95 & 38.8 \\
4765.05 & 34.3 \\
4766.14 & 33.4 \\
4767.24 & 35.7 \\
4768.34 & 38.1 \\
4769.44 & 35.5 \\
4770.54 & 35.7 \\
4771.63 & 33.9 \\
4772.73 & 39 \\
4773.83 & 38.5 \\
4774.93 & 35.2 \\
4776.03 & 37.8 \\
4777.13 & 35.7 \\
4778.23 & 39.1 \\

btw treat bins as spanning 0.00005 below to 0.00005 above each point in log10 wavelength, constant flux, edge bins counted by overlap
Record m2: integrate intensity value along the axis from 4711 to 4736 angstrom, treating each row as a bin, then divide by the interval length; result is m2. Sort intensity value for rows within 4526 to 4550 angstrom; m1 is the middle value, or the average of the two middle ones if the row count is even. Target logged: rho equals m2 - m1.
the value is 0.52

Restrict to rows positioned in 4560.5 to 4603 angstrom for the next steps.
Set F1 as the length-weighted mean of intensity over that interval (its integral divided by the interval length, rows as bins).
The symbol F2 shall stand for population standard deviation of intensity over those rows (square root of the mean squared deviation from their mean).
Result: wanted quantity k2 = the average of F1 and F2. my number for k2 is 19.3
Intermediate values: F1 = 36.5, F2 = 2.1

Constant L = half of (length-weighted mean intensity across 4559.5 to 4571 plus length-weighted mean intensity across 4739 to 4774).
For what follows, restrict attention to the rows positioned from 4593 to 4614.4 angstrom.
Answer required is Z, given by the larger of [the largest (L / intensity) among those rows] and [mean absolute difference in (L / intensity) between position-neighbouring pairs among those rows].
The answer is 1.11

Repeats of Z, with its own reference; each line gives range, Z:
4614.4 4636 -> 1.09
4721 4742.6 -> 1.15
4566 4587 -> 1.07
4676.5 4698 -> 1.05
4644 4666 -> 1.14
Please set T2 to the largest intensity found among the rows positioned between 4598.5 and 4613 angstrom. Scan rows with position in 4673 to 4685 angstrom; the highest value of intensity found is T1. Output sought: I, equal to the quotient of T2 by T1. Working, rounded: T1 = 41.5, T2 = 41.4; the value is 1.00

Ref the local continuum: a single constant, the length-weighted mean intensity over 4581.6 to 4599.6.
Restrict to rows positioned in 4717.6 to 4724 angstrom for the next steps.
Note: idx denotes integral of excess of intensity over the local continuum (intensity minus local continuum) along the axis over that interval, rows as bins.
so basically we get 7.5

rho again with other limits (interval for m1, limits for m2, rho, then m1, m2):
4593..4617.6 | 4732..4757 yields -1.28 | 37.7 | 36.4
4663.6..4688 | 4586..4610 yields 0.47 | 36.0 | 36.5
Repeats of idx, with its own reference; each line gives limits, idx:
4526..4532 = -12.4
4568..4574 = 14.8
